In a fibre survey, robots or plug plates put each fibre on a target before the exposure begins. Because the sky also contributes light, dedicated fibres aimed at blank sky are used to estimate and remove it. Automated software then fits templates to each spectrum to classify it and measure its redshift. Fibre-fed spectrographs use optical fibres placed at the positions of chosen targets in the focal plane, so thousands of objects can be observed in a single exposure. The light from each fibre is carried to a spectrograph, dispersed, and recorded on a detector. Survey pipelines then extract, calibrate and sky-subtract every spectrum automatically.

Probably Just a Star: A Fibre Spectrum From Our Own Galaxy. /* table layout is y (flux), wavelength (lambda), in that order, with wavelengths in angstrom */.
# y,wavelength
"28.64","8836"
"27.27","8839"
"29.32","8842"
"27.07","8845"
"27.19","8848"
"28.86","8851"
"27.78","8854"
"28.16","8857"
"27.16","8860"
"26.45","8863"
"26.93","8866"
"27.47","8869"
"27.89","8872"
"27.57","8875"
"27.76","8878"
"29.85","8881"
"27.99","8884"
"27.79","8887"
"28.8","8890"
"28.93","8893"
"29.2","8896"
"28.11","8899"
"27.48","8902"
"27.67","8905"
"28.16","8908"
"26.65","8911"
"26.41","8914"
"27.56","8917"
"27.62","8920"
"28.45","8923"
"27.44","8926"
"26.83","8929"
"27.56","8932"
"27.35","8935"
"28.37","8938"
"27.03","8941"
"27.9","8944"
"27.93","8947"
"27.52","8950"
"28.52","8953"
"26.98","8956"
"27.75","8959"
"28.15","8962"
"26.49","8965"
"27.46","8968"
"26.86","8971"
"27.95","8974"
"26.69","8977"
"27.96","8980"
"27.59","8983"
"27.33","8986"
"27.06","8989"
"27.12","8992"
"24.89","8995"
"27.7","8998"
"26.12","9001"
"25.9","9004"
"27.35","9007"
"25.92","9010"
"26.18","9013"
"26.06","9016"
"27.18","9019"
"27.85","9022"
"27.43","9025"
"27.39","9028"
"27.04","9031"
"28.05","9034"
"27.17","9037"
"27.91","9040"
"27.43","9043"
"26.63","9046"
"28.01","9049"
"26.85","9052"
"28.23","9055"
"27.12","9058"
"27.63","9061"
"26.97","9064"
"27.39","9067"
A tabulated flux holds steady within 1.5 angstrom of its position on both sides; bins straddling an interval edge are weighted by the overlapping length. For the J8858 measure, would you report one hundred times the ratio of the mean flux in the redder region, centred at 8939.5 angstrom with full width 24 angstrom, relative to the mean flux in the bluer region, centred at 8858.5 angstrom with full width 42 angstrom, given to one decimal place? 99.7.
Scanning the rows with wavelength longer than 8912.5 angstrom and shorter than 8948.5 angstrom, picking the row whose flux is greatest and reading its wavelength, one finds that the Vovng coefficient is 8923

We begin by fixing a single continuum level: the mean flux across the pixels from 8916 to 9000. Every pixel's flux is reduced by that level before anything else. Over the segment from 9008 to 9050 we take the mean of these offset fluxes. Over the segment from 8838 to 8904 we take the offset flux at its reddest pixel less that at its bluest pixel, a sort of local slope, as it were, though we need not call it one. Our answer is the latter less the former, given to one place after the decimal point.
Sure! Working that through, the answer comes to 0.5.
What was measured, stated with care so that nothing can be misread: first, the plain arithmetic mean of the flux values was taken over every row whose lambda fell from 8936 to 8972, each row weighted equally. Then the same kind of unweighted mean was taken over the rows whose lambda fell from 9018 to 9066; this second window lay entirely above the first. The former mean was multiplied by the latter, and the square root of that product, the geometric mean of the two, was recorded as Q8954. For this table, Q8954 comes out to 27.51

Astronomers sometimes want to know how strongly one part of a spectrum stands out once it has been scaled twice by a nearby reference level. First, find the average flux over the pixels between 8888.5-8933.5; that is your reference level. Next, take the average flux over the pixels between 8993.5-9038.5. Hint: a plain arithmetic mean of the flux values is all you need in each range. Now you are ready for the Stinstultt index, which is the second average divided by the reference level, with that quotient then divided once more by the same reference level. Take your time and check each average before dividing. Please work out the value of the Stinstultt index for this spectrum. 0.0347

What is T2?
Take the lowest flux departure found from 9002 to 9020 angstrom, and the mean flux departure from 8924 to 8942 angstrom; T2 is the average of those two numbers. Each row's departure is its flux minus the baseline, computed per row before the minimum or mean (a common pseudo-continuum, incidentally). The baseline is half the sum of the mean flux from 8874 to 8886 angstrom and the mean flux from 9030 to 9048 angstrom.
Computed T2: -1.17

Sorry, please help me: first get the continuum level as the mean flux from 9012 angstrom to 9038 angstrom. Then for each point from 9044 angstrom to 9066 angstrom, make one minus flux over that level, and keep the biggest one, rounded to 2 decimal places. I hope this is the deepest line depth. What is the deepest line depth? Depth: 0.02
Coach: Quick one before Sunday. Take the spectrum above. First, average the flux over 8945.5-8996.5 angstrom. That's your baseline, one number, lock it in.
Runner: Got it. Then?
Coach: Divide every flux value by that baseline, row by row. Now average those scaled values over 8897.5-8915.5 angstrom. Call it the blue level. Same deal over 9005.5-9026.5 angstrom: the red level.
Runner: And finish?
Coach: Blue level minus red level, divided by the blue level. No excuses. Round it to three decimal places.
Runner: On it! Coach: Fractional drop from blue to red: 0.020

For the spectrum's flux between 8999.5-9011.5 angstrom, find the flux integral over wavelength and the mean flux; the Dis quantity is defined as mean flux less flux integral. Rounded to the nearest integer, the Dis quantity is -290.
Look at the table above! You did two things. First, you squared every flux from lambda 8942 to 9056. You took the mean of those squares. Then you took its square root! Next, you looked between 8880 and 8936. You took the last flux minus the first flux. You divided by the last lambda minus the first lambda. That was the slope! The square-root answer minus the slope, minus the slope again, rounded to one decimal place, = 27.3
